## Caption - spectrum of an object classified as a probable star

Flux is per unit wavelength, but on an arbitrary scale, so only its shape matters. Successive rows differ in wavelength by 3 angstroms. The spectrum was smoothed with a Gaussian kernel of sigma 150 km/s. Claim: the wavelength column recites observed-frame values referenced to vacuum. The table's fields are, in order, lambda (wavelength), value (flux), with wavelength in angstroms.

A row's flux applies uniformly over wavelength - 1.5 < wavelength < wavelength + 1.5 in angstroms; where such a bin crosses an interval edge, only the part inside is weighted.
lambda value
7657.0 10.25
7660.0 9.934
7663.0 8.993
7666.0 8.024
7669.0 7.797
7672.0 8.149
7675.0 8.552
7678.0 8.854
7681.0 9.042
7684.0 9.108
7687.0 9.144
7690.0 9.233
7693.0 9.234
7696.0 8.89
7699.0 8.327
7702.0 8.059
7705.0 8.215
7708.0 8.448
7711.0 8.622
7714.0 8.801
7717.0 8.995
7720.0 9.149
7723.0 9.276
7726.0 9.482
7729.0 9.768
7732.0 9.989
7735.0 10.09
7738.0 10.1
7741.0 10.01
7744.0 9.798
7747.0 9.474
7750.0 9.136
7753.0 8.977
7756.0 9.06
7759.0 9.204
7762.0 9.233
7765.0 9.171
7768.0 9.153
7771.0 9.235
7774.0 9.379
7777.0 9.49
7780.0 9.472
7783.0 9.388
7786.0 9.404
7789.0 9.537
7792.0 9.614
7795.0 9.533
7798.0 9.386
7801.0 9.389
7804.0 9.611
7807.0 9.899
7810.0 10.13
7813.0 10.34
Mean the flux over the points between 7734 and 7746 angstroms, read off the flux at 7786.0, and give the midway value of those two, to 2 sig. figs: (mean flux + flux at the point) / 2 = 9.7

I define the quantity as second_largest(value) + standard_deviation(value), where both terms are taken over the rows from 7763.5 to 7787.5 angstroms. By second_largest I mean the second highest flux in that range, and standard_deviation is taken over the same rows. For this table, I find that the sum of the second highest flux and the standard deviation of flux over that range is 9.60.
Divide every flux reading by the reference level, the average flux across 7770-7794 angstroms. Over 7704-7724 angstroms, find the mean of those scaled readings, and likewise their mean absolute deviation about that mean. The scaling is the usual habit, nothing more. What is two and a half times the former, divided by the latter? 72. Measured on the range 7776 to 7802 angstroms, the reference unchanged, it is 349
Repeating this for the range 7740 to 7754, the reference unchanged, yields 70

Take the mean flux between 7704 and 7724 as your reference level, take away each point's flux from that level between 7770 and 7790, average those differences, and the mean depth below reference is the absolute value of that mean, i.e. 0.63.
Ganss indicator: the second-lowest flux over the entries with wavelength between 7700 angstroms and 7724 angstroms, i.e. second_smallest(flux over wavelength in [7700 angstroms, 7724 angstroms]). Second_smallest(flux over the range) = 8.215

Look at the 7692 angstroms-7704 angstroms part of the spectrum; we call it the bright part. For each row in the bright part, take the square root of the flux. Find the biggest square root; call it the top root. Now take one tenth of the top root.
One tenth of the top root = 0.304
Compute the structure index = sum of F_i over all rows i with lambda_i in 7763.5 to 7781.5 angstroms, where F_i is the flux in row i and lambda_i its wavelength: 55.9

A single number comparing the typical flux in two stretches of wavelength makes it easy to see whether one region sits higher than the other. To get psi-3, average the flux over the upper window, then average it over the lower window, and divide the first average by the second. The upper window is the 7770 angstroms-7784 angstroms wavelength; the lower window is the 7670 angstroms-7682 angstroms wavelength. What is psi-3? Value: 1.09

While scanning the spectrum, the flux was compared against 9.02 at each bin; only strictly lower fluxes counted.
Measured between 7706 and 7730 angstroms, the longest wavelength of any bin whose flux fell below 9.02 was 7717.0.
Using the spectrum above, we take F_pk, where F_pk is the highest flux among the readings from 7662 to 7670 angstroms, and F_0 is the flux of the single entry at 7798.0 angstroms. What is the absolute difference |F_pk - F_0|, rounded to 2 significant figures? 0.39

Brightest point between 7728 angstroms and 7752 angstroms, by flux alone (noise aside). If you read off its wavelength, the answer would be 7738.0 angstroms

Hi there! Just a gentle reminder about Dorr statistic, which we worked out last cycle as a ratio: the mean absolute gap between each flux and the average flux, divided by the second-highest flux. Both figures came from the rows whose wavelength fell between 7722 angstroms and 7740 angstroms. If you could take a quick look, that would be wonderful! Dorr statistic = 0.027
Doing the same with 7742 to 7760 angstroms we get 0.025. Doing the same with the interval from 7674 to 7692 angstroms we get 0.021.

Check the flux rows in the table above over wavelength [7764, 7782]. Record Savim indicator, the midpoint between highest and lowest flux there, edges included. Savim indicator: 9.32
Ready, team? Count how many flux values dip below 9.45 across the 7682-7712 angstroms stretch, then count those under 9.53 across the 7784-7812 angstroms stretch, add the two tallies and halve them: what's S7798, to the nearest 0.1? 6.5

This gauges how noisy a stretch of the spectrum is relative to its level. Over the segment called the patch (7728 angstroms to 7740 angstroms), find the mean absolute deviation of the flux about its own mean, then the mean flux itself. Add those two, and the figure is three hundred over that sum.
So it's 29.7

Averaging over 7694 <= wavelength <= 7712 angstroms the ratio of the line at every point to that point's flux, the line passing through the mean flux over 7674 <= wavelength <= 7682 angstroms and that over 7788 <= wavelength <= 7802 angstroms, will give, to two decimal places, 1.06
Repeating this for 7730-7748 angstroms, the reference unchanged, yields 0.93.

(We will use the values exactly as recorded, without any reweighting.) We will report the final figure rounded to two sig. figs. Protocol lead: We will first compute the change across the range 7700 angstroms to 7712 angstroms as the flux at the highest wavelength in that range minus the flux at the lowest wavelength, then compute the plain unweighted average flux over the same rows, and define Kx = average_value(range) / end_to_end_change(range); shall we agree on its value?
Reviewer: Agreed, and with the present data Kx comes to 15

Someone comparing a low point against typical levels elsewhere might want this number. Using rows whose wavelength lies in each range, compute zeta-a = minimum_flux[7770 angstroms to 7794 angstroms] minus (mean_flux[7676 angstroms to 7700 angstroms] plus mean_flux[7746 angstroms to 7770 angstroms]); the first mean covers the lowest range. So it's -8.9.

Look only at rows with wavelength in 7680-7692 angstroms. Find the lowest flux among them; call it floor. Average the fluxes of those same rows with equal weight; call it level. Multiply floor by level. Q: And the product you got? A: 83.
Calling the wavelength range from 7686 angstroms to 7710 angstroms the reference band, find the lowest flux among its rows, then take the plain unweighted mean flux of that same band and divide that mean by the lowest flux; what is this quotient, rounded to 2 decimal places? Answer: 1.08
